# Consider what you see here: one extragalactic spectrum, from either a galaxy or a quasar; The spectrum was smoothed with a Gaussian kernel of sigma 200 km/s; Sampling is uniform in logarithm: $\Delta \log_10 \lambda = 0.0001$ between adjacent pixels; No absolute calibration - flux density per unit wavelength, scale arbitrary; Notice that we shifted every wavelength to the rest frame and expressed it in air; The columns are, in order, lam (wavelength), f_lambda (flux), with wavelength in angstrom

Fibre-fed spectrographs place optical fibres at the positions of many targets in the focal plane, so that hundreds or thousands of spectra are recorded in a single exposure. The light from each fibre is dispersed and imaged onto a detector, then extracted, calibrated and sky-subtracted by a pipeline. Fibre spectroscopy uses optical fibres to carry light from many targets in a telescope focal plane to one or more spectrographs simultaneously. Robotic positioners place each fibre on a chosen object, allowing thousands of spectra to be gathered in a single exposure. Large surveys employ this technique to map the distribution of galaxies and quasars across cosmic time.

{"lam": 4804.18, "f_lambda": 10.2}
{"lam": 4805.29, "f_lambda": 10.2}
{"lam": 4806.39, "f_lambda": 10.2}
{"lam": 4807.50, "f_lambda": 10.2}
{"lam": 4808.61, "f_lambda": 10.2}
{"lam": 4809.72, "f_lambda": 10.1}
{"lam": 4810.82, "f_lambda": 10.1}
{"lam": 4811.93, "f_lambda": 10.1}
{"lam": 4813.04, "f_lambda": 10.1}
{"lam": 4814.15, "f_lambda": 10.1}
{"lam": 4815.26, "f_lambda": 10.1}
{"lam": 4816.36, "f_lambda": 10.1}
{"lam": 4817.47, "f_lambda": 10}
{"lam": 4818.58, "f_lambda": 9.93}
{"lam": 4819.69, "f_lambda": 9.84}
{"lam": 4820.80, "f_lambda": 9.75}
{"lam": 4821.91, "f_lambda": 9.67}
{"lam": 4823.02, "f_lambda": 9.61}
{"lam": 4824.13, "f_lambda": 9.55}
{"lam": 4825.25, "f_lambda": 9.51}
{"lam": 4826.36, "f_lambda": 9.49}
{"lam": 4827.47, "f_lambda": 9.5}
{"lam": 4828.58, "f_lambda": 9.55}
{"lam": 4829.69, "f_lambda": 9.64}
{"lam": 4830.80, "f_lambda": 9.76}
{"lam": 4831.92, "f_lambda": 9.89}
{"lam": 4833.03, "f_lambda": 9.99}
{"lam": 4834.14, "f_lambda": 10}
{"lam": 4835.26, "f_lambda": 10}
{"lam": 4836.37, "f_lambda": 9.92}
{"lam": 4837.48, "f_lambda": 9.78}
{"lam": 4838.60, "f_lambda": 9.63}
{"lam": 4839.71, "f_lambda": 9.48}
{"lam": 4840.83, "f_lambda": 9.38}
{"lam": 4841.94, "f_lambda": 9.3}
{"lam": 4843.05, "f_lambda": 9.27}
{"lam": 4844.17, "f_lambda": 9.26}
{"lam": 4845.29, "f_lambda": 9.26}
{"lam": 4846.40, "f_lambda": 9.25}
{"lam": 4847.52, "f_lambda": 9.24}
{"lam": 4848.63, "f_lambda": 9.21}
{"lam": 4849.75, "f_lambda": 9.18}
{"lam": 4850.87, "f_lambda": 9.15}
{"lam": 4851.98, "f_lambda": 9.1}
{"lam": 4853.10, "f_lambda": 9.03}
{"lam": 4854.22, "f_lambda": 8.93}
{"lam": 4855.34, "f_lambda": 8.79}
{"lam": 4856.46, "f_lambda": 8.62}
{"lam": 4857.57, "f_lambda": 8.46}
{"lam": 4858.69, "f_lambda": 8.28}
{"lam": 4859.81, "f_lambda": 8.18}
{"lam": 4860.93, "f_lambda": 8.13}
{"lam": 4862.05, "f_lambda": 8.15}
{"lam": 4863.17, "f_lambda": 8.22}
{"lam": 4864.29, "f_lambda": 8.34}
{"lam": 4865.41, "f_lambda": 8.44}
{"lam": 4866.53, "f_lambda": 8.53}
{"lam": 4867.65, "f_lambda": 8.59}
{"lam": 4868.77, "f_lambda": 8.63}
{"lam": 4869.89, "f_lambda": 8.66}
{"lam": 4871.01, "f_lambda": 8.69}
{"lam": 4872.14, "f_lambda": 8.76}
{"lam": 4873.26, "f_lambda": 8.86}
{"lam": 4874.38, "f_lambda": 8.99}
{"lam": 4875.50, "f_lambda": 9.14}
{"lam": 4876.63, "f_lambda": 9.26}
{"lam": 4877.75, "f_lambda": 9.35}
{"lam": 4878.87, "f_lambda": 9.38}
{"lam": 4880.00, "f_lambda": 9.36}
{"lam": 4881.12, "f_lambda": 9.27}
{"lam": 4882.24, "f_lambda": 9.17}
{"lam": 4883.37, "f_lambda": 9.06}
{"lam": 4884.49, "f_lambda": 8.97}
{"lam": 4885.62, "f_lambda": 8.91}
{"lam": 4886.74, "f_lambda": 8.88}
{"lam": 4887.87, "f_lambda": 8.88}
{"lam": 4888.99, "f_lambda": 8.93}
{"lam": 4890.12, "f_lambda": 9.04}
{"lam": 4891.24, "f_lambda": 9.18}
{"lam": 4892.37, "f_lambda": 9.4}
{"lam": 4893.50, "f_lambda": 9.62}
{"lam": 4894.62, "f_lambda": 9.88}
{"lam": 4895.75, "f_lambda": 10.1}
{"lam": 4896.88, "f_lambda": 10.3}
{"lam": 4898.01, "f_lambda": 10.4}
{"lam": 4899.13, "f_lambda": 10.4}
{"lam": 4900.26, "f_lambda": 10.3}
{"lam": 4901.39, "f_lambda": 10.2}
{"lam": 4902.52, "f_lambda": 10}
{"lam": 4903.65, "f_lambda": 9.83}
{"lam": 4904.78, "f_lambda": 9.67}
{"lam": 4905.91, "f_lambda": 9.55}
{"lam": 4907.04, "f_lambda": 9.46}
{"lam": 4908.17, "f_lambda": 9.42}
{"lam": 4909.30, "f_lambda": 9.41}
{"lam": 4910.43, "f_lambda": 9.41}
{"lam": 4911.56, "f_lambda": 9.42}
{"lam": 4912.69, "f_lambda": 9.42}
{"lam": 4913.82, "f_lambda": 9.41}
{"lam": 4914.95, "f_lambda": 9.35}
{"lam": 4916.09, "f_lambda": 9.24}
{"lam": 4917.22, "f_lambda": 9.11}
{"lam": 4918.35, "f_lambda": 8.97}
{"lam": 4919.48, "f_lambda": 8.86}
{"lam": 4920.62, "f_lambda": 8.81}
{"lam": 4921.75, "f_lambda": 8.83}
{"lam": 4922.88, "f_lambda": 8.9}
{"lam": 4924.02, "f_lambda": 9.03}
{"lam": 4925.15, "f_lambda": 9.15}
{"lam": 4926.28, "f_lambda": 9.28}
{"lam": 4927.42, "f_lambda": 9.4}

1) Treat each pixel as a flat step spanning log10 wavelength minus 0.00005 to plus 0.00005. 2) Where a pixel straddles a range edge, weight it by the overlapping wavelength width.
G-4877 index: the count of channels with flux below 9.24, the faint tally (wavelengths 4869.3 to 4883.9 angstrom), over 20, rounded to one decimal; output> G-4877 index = 0.4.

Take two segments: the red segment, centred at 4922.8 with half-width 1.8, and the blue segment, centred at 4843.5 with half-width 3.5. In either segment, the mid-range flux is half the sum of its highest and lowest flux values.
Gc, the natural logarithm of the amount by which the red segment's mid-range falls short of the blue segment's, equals -1.0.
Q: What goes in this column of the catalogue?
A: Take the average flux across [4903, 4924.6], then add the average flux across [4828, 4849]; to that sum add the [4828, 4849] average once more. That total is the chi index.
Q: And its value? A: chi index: 28.4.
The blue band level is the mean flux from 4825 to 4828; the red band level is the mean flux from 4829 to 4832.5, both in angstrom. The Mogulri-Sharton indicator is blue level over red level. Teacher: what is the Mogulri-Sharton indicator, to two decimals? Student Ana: 0.97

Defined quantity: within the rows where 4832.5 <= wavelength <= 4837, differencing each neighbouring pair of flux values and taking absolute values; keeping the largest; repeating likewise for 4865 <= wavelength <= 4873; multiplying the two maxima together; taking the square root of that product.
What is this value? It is 0.08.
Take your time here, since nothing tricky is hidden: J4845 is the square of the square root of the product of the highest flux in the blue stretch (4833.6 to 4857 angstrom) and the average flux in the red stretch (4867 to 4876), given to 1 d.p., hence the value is 87.9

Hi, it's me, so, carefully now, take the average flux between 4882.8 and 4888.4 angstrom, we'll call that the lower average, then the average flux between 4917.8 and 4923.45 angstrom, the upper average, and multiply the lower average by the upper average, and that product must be 79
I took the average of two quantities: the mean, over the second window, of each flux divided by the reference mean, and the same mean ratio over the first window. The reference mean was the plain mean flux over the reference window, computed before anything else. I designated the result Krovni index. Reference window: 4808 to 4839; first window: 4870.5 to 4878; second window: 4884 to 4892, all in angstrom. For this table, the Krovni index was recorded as 0.91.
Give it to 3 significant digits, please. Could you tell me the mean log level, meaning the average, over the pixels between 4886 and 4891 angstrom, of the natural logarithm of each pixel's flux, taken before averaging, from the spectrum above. 2.19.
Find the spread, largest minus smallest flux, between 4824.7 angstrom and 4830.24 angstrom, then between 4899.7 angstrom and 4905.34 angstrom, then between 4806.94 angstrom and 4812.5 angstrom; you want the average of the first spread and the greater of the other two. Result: 0.39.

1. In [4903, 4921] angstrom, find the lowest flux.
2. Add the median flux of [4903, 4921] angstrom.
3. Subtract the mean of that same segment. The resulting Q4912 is 8.9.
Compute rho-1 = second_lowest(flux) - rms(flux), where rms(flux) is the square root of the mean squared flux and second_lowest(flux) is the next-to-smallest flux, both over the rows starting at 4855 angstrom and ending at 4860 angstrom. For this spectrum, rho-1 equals -0.19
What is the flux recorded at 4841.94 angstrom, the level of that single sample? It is 9.3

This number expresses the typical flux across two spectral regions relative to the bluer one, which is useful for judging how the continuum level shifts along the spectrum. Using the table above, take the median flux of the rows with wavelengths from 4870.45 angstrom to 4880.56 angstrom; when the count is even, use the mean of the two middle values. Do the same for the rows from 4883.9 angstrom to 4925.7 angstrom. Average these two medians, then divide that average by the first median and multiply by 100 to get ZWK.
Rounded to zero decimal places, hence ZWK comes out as 101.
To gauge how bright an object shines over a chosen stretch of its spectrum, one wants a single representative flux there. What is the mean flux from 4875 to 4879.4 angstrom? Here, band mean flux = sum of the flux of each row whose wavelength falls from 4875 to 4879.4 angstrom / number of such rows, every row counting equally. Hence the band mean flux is 9.28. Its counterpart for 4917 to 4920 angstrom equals 8.98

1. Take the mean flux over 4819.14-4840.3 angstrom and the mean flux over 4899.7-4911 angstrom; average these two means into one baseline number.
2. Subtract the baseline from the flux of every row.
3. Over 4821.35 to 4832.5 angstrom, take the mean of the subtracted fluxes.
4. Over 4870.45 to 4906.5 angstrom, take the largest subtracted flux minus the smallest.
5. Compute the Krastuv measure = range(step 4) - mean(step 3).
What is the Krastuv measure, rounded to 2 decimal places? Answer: 1.81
